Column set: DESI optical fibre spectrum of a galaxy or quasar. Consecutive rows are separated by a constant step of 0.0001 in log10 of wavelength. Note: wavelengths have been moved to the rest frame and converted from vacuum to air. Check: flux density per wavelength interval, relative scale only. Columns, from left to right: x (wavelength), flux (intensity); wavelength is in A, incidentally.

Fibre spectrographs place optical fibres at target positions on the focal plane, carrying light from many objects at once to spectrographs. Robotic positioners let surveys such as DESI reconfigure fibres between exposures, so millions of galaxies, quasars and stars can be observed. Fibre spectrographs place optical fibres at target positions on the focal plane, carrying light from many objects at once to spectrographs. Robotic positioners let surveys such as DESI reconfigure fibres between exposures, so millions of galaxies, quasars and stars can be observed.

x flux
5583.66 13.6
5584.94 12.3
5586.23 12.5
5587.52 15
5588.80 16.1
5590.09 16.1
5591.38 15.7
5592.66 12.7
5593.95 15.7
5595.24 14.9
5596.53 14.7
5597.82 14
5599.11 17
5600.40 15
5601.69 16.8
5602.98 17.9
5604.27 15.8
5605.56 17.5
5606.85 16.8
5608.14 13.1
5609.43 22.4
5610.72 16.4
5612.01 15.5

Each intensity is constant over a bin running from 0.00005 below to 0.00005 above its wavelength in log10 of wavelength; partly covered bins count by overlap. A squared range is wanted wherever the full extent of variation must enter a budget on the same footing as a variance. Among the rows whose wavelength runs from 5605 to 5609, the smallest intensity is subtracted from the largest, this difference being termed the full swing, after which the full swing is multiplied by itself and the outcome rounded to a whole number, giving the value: 19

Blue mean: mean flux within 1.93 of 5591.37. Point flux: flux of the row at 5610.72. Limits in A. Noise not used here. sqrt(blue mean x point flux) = 15.6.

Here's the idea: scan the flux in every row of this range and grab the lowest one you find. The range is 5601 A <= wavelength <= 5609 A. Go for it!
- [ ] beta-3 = 13.1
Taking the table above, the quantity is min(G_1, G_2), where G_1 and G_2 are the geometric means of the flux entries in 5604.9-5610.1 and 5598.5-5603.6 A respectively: 16.6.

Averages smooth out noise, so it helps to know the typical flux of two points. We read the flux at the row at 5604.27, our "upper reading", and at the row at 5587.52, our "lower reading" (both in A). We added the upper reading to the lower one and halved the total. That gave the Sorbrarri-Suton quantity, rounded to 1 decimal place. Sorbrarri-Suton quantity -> 15.4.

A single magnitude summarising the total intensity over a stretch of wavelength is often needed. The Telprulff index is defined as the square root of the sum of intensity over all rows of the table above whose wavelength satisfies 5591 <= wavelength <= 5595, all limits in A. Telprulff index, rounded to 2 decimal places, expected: 6.64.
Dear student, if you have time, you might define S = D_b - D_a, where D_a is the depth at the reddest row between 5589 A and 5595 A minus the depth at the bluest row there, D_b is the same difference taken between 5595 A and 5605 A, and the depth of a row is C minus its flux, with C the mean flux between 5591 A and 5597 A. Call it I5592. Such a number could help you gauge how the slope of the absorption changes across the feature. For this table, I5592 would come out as -1.3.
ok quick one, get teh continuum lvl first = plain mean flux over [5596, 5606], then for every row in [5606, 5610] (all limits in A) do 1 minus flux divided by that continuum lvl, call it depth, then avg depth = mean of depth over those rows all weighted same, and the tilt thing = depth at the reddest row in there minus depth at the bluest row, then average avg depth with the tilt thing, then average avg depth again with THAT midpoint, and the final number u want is -0.15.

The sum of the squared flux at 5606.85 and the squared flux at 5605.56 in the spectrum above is 588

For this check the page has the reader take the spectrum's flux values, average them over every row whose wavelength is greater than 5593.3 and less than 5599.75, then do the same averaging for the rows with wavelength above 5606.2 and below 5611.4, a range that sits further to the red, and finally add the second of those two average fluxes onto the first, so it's 32.4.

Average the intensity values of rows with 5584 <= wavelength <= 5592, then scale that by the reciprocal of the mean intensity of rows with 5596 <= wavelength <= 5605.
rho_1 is 0.92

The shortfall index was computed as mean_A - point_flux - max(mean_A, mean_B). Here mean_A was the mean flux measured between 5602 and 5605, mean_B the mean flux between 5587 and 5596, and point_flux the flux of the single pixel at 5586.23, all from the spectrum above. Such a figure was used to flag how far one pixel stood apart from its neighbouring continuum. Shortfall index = -12.5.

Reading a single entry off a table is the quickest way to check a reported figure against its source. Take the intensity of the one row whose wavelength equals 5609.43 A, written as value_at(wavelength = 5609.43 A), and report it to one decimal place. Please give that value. 22.4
